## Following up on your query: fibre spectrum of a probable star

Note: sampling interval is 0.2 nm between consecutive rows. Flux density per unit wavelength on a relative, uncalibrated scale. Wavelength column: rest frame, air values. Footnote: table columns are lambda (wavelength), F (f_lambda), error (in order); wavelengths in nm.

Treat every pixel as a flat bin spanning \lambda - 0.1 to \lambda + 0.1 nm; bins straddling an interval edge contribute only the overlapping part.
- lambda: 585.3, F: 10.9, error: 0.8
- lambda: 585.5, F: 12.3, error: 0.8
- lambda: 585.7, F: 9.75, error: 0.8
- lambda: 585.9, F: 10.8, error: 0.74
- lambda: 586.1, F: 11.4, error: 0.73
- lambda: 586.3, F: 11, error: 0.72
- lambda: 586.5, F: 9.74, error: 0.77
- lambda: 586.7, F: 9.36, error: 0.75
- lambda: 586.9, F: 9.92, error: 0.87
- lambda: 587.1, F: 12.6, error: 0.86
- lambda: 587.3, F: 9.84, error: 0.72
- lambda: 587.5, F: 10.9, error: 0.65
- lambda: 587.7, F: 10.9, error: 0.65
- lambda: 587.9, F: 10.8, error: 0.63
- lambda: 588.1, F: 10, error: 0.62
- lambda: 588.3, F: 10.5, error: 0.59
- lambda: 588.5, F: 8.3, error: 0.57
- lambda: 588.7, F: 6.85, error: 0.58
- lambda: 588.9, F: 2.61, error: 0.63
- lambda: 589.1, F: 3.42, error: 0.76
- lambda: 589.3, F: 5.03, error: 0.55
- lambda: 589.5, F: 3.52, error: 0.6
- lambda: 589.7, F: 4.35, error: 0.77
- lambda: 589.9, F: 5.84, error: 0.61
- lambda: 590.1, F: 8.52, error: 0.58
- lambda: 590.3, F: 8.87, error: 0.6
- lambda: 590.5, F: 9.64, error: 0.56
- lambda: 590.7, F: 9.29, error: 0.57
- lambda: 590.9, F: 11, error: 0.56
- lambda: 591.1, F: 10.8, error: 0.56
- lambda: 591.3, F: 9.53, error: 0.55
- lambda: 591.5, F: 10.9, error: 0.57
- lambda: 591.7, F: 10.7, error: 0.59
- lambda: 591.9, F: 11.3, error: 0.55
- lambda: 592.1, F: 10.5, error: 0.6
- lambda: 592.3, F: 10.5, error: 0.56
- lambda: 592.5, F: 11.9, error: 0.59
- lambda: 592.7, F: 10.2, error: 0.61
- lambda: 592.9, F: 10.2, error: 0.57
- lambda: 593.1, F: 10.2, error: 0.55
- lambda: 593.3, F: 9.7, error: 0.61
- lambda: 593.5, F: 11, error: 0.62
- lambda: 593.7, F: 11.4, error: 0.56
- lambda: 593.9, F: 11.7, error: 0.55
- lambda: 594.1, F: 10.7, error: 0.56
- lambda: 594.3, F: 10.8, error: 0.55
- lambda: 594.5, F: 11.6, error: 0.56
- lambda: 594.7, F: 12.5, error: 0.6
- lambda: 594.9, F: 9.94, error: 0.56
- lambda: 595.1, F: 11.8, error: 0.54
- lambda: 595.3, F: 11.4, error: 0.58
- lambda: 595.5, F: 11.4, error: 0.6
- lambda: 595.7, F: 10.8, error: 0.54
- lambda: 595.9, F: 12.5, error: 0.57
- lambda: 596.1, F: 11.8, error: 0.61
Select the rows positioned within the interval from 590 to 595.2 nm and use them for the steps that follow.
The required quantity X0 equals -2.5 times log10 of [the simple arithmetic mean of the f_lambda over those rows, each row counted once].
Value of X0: -2.56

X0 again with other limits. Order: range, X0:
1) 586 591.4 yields -2.35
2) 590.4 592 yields -2.54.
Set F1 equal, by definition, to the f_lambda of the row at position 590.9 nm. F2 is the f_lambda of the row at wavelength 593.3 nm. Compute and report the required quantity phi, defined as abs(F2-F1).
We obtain 1.3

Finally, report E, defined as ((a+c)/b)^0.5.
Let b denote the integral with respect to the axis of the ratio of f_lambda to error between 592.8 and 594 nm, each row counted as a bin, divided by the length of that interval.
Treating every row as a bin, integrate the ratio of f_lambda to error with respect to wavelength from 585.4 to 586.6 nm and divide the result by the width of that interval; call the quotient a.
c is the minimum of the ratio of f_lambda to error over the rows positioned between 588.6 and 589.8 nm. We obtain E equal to 0.99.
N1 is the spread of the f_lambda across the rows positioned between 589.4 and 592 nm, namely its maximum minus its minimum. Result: 7.8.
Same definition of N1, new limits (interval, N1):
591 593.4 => 2.4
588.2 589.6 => 7.9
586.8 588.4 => 2.8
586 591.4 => 10.0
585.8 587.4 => 3.2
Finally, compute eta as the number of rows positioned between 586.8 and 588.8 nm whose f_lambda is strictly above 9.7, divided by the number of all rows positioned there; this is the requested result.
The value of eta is 0.80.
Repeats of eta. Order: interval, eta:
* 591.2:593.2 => 0.90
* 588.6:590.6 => 0.00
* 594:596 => 1.00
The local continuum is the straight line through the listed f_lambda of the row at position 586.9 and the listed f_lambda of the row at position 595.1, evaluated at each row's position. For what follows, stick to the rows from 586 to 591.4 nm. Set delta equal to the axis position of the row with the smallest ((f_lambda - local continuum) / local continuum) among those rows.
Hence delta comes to 588.9 nm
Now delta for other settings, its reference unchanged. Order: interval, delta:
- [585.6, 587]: 586.7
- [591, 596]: 594.9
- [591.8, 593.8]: 593.3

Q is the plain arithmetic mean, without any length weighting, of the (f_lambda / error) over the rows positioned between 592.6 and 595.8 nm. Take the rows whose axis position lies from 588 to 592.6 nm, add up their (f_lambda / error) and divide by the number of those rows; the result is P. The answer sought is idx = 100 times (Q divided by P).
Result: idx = 133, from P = 14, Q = 19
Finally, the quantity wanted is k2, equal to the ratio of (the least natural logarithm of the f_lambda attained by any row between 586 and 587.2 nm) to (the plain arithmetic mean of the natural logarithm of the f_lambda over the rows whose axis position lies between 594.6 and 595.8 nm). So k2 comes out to 0.92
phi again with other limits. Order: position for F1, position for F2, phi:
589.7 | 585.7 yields 5.4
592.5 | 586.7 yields 2.5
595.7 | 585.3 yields 0.1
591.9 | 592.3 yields 0.8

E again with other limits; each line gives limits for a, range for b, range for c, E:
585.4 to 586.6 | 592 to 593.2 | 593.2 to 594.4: 1.29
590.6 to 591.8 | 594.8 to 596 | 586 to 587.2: 1.22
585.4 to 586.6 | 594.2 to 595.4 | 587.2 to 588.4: 1.18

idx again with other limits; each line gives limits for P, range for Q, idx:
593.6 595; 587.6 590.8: 61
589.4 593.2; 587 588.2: 98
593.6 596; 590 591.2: 84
